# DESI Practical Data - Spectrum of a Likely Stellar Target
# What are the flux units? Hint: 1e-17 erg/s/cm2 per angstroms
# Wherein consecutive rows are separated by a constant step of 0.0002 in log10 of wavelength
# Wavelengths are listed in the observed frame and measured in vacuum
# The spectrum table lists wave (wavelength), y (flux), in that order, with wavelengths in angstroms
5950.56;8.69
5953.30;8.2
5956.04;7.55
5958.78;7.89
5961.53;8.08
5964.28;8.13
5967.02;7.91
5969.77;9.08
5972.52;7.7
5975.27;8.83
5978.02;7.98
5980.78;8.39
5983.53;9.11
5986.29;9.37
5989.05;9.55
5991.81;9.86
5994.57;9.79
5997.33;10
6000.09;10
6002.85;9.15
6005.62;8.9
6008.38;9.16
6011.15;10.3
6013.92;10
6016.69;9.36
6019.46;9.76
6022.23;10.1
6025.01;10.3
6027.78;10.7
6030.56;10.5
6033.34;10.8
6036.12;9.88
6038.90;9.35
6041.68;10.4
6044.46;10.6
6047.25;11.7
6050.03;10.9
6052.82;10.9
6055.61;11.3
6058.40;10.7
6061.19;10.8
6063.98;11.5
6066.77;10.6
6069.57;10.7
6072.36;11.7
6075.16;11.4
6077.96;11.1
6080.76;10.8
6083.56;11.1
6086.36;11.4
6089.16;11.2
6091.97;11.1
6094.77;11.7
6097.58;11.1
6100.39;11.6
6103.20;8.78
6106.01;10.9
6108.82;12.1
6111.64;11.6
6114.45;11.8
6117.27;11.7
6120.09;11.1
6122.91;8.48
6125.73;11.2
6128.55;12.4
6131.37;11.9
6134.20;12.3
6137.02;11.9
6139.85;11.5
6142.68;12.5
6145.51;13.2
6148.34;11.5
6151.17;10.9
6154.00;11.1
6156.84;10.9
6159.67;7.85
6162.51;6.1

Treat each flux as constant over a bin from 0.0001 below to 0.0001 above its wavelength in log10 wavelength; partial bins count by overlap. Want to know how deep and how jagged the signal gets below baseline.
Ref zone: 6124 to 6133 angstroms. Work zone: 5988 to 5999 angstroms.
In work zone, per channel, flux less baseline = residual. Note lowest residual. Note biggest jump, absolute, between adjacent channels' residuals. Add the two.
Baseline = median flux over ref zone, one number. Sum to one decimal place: -2.0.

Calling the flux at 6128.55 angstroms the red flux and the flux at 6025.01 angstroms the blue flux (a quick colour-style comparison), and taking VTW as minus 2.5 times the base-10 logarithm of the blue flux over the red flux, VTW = 0.20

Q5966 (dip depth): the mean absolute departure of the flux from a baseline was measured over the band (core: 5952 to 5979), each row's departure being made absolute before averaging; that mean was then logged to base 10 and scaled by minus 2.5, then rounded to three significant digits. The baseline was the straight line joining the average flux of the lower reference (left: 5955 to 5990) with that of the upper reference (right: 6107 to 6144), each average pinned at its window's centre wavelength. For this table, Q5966 1.01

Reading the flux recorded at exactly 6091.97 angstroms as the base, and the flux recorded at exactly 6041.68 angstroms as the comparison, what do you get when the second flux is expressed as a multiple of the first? 0.94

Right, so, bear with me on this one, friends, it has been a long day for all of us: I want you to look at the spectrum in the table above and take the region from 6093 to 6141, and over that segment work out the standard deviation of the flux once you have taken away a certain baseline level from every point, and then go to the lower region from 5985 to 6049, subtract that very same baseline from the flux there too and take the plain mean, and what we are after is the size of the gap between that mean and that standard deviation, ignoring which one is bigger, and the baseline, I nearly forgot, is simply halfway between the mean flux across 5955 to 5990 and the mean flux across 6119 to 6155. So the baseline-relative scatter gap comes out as 1.1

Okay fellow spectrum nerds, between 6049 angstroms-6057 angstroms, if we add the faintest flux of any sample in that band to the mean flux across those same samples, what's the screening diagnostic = 21.9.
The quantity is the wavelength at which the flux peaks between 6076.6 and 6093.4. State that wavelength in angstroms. 6086.36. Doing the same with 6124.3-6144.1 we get 6142.68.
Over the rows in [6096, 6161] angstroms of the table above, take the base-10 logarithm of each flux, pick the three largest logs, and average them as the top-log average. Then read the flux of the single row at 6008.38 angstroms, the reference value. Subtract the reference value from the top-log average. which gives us -8.1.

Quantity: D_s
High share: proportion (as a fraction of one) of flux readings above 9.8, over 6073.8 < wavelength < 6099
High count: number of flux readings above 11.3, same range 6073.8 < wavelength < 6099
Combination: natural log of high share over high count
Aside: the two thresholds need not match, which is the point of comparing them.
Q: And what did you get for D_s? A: -1.1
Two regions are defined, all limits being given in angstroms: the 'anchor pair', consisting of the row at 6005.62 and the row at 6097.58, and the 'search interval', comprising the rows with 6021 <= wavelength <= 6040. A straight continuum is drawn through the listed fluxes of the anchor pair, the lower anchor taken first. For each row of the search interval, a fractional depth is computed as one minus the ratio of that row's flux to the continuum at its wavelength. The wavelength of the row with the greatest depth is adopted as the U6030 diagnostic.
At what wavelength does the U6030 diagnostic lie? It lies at 6038.90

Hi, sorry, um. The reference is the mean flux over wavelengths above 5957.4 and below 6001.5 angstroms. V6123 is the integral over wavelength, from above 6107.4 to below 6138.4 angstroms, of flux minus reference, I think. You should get 82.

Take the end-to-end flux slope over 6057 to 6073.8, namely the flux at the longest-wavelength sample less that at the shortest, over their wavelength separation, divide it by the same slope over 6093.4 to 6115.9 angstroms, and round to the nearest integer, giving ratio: 14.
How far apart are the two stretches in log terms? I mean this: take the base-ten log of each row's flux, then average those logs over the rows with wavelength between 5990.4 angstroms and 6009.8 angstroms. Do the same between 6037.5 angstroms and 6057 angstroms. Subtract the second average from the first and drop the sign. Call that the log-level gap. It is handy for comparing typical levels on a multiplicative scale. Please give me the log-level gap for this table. 0.050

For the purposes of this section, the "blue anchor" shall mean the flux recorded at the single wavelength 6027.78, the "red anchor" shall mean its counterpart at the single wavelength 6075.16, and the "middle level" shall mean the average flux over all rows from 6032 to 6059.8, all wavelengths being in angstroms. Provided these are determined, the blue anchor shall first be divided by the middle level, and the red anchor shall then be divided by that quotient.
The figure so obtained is 11.3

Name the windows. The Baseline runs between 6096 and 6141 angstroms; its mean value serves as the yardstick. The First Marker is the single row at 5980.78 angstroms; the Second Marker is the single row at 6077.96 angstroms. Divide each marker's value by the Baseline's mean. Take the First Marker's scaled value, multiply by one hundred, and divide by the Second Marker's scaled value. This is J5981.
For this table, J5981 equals 76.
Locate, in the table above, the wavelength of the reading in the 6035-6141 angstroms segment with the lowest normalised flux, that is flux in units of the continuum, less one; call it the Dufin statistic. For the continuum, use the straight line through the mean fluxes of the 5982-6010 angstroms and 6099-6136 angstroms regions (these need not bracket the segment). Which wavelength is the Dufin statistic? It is 6122.91 angstroms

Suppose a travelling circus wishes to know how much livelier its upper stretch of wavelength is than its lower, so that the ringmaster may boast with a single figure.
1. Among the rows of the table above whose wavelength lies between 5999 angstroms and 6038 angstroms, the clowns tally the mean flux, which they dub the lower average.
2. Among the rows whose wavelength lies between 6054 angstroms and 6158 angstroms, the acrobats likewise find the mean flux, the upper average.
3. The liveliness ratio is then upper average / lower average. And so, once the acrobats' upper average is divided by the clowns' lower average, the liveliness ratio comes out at 1.14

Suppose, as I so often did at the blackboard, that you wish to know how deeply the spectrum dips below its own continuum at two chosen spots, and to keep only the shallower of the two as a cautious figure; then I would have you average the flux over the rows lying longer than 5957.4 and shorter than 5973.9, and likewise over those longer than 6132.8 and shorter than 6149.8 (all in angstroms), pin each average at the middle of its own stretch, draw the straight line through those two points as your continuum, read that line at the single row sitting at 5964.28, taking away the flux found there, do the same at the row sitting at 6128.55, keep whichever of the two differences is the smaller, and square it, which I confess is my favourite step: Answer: 0.29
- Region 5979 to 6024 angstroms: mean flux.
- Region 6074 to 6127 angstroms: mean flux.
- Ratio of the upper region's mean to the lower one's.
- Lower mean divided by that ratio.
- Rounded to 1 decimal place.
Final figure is 8.2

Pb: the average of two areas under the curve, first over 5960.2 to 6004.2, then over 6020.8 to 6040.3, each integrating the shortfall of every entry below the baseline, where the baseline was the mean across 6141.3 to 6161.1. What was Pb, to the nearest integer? 57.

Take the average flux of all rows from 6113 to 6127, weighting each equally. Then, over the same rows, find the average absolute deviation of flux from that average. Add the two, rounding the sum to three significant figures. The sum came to 11.8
